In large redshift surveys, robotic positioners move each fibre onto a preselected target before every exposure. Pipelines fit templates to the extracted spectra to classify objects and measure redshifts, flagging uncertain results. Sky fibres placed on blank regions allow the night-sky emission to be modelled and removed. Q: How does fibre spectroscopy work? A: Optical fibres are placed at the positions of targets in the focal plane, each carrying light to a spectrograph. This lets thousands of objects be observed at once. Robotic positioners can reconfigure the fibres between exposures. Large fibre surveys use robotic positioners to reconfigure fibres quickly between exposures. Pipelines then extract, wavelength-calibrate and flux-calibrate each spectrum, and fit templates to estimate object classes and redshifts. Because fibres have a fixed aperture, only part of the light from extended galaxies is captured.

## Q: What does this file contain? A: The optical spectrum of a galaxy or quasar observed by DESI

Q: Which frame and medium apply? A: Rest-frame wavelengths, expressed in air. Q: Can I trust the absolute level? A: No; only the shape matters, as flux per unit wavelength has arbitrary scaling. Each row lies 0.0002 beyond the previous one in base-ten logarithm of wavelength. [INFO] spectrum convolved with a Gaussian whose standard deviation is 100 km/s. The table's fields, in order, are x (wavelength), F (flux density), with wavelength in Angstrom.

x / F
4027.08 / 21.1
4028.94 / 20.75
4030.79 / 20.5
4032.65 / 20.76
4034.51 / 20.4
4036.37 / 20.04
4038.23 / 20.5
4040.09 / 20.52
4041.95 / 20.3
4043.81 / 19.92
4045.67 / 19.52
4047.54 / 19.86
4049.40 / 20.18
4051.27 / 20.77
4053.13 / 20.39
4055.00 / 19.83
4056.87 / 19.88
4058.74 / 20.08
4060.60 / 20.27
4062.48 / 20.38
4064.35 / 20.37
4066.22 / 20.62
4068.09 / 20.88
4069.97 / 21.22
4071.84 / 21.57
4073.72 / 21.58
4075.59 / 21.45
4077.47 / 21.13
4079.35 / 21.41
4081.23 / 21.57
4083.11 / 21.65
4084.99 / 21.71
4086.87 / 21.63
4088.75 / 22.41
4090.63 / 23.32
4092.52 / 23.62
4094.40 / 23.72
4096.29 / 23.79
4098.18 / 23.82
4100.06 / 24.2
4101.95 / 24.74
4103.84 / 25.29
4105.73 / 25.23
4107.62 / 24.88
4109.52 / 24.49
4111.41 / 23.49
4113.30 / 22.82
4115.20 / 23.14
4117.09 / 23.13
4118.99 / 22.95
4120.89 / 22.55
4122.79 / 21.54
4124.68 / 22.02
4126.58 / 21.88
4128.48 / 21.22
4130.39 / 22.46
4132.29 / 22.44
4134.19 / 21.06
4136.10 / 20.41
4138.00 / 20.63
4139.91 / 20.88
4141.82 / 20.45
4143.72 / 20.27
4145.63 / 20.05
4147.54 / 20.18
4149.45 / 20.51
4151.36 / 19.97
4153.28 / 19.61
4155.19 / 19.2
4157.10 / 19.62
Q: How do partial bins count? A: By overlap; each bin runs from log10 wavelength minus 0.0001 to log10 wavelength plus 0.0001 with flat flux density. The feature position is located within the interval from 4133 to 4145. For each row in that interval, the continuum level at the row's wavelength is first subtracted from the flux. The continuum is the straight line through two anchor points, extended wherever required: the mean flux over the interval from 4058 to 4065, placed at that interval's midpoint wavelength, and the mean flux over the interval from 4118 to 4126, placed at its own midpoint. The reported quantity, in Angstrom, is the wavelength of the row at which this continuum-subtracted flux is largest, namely 4134.19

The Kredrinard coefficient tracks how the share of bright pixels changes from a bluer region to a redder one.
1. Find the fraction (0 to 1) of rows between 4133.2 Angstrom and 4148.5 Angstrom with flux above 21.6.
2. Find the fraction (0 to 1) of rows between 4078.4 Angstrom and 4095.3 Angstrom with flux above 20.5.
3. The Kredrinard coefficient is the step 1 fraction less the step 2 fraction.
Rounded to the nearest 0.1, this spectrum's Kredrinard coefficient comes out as -1.0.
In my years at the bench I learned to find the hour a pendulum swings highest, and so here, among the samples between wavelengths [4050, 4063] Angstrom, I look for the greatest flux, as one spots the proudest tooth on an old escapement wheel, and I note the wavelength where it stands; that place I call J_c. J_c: 4051.27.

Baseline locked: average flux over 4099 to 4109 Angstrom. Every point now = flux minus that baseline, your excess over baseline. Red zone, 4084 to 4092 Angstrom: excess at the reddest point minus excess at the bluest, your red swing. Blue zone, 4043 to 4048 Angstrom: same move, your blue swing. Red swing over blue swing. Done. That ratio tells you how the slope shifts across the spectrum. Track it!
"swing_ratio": -26.8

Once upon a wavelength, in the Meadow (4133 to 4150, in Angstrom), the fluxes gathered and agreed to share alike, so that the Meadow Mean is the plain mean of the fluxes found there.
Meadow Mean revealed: 20.5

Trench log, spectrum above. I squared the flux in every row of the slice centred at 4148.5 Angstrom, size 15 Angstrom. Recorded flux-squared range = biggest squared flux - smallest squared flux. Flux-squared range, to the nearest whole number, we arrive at 52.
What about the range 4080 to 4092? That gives 79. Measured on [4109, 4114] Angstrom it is 79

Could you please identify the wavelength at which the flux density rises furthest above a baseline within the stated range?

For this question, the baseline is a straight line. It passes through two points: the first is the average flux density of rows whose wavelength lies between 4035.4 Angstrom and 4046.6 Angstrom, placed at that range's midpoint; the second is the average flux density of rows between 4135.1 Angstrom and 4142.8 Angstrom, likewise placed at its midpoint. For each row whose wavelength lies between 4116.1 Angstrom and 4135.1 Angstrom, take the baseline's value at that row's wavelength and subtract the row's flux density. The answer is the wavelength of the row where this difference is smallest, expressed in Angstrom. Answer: 4117.09 Angstrom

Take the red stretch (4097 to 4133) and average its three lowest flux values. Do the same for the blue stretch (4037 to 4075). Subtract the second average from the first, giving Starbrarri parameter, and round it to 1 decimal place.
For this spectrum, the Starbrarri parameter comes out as 1.8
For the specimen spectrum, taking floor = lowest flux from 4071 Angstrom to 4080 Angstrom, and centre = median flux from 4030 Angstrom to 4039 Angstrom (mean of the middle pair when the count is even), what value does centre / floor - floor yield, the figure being -20.2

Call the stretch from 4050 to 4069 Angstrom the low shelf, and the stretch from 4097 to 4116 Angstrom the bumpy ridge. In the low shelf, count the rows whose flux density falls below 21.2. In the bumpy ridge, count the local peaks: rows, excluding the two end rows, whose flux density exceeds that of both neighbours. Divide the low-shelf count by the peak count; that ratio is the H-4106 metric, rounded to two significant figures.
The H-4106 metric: 10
